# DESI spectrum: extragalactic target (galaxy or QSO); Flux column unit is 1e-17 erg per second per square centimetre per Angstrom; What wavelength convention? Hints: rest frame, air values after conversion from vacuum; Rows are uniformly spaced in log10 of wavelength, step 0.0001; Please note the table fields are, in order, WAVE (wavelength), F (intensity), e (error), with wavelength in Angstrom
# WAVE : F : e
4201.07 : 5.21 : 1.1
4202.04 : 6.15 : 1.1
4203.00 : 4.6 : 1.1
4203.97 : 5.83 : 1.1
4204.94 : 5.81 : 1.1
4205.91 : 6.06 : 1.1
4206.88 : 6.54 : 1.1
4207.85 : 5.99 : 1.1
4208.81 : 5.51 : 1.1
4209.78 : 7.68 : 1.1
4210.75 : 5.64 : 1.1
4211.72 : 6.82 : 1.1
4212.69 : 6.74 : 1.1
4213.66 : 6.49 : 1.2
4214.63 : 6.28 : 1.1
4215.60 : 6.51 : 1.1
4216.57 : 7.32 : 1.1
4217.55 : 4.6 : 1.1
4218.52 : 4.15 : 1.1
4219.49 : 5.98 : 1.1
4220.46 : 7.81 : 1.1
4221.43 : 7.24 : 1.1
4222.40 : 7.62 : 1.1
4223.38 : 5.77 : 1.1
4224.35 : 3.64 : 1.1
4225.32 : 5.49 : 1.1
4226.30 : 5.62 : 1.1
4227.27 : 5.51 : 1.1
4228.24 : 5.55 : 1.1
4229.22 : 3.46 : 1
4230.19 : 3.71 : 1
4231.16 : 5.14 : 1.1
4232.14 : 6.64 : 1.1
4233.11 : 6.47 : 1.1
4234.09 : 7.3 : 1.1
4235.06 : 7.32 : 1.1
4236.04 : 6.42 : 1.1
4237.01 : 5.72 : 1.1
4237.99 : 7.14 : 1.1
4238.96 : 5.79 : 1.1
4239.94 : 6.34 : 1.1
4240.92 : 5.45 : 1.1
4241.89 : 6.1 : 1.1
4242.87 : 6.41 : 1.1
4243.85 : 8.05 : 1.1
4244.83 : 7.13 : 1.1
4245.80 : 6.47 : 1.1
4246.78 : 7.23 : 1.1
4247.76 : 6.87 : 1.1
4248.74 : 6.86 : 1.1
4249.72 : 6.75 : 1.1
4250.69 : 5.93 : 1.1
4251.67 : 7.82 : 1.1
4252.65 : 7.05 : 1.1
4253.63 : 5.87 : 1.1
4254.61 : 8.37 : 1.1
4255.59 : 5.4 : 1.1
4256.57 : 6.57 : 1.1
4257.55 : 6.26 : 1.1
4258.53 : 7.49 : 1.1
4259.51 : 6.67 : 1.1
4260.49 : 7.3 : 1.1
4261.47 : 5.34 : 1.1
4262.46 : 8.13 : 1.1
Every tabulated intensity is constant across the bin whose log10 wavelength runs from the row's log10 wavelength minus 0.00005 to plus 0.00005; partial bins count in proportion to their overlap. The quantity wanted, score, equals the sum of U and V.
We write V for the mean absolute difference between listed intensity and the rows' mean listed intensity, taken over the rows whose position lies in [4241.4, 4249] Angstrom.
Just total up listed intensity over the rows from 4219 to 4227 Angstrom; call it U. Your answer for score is 49.6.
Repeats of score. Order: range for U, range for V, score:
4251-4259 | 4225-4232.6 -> 55.6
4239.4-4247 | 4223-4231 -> 54.1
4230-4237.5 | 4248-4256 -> 49.5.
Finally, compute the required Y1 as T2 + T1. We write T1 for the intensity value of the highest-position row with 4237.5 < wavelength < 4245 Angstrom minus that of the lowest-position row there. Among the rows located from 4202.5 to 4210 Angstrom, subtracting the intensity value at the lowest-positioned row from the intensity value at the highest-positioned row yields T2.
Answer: 3.1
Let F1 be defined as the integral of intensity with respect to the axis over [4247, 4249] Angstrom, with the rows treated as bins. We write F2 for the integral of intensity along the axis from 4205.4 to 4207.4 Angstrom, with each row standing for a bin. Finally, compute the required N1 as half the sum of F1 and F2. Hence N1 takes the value 13.2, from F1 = 13.8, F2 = 12.6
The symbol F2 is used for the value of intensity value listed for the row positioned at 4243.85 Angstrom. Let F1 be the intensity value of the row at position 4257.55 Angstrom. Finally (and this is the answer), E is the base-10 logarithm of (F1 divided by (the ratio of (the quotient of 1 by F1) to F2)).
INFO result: 2.50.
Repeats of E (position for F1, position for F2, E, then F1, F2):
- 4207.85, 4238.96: 2.32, 5.99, 5.79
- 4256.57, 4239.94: 2.44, 6.57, 6.34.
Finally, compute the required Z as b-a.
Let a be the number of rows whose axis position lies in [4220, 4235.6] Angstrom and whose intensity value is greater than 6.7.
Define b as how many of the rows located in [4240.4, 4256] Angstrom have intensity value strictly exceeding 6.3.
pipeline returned 6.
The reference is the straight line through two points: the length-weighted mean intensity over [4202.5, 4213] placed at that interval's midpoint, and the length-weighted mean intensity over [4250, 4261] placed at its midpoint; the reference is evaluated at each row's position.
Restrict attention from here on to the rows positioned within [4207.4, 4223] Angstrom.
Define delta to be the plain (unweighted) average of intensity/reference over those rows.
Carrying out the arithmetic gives 1.03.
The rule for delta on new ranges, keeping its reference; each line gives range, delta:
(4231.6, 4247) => 1.01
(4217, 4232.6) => 0.87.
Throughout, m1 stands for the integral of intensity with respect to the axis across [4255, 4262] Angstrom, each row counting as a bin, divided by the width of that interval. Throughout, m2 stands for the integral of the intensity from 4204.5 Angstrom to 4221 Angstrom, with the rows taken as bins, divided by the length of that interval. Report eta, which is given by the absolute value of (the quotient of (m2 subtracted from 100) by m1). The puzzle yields 14.5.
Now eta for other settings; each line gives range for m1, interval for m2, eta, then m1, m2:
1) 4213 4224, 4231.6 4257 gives 14.8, 6.31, 6.7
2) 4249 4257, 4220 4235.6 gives 14.0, 6.73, 5.9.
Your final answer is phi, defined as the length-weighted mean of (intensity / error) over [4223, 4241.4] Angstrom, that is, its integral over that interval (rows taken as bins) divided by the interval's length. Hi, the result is 5.23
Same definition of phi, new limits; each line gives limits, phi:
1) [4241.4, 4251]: 6.18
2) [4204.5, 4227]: 5.56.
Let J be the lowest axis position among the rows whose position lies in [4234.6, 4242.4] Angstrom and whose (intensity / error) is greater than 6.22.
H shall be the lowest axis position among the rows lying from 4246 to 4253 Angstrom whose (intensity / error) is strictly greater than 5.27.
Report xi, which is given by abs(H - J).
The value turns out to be 11.7 Angstrom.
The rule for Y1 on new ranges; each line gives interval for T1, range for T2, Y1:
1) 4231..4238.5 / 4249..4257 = 1.8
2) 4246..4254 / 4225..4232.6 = -0.2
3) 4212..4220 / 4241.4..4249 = 0.0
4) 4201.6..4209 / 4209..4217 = -1.0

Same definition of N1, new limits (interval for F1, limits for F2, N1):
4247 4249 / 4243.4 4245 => 13.0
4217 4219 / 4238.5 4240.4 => 10.2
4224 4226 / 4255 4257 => 10.8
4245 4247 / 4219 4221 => 13.8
